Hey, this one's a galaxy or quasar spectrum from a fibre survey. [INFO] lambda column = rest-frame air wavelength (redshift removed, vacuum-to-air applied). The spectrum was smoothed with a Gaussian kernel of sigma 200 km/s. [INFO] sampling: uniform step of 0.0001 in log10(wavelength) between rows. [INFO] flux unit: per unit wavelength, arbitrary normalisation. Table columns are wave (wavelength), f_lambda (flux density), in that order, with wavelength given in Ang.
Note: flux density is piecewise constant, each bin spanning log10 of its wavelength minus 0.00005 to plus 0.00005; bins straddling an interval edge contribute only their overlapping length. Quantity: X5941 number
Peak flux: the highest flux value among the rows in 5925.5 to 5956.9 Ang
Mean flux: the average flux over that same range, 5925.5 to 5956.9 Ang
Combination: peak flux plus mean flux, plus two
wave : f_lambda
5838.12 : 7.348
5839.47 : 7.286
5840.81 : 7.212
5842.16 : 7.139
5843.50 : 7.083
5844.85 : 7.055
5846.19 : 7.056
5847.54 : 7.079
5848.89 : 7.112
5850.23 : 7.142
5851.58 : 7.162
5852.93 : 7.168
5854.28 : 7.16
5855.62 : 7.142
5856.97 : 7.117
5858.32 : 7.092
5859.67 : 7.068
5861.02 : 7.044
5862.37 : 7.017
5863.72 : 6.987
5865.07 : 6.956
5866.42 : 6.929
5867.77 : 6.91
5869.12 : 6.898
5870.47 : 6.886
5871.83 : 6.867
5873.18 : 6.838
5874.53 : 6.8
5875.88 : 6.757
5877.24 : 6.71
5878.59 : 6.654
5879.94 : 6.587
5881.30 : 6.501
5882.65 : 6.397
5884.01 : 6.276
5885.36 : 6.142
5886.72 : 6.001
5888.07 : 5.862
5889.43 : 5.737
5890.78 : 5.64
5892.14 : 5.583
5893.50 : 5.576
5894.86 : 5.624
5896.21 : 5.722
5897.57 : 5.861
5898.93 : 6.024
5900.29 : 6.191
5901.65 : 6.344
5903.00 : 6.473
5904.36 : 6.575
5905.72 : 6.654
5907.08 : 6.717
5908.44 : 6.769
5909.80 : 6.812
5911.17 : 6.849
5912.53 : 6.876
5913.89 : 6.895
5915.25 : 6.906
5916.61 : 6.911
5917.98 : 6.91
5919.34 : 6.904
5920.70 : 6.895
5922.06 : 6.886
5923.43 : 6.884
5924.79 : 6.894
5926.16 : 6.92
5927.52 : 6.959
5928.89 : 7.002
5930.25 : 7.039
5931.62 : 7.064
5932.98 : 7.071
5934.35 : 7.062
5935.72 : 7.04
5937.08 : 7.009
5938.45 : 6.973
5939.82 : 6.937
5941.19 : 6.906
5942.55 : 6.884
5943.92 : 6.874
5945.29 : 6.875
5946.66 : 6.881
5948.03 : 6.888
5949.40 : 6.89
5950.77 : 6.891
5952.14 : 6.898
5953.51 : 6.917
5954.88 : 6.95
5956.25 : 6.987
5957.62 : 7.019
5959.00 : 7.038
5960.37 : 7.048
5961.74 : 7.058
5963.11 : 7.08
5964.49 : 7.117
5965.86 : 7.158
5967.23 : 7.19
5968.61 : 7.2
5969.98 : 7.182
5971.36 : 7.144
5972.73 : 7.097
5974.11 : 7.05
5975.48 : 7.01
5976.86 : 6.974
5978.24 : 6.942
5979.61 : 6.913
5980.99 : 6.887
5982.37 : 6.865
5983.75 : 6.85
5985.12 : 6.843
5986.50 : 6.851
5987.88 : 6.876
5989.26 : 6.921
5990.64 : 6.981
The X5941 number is 16.0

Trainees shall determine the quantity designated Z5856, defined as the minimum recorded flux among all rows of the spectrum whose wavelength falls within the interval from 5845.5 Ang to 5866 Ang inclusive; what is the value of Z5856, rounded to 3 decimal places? 6.956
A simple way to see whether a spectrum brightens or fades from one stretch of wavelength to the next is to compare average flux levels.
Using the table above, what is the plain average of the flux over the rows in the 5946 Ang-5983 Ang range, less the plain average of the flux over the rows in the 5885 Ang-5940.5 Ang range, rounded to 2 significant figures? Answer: 0.44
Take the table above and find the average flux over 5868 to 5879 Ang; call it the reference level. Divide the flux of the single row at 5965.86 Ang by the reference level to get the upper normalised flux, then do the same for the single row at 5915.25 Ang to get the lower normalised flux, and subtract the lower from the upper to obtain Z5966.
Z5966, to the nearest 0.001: 0.037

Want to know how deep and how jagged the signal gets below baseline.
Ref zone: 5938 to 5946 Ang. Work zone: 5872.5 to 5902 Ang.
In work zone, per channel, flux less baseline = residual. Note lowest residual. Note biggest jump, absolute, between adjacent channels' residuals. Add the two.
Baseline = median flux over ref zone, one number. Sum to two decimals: -1.15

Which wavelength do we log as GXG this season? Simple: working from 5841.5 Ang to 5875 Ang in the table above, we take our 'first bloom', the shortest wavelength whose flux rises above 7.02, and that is 5842.16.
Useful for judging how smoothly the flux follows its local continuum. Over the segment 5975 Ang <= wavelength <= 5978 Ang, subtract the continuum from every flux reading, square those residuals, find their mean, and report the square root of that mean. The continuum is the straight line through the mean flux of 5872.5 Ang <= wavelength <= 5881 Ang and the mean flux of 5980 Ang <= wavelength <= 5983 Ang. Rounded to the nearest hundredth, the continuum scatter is 0.13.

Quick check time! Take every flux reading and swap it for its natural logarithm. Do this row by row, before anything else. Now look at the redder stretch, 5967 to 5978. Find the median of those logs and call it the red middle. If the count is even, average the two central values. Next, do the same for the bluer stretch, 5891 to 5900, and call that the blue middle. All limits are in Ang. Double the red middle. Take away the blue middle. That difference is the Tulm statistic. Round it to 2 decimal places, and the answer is 2.19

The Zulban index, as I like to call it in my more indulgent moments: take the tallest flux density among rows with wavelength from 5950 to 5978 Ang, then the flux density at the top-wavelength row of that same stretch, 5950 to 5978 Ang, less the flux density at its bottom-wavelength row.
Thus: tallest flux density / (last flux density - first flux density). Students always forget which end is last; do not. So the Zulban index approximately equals 87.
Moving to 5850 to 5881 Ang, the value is -13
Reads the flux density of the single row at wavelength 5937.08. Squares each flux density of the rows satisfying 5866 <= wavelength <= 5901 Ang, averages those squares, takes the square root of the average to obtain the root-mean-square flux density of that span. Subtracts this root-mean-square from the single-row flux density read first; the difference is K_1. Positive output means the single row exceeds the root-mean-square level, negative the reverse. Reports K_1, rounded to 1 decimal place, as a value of 0.7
